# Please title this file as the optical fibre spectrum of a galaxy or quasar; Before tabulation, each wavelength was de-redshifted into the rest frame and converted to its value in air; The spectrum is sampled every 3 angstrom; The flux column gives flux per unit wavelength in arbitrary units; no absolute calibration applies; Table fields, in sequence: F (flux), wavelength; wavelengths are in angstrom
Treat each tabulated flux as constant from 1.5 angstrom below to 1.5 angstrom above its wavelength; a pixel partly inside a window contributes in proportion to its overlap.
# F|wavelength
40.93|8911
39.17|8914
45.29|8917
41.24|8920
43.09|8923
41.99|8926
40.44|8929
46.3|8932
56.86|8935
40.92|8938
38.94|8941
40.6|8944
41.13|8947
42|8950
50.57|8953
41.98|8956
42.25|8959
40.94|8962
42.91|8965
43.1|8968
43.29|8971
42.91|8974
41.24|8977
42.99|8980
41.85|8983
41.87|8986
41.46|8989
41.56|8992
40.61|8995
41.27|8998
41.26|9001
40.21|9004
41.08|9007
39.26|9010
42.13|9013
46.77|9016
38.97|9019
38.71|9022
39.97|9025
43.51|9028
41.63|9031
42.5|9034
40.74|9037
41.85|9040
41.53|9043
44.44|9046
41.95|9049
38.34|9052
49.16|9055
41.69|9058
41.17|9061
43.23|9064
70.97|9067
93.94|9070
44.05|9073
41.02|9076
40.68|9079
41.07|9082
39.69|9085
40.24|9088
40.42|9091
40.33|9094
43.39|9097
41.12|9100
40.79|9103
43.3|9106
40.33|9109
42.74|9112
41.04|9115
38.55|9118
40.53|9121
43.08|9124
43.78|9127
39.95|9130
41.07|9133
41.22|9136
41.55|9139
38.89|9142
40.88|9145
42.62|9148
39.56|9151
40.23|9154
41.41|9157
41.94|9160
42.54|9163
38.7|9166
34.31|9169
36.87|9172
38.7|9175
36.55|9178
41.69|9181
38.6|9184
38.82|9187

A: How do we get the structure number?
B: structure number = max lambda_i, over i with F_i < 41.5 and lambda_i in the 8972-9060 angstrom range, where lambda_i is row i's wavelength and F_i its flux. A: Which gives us 9052 angstrom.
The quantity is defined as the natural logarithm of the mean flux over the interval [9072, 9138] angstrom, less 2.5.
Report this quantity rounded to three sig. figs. 1.22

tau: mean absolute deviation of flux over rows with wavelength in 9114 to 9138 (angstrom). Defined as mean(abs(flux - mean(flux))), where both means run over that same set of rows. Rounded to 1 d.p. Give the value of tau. 1.2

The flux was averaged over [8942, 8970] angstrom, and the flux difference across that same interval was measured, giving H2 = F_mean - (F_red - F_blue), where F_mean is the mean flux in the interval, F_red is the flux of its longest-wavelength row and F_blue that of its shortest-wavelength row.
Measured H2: 40.3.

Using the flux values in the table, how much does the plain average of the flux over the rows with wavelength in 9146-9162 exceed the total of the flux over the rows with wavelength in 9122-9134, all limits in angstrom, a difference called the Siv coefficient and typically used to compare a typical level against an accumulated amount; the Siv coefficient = -127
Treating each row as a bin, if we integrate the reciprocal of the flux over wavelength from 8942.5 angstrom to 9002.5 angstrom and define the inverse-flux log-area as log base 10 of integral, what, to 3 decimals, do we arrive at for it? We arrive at 0.153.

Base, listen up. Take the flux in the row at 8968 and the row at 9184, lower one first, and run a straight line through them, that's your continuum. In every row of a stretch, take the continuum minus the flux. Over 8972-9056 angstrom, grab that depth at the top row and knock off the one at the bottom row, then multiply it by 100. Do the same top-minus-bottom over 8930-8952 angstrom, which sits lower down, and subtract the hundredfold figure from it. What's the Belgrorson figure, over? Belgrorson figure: 798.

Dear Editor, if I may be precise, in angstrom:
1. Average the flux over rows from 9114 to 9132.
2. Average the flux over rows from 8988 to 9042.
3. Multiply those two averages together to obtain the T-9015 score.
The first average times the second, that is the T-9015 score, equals 1700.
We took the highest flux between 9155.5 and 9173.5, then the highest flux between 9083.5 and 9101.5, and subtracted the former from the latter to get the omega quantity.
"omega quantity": 1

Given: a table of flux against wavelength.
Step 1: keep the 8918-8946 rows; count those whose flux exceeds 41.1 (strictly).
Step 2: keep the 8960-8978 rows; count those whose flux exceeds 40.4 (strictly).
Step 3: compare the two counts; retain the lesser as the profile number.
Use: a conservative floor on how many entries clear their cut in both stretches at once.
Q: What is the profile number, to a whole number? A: 5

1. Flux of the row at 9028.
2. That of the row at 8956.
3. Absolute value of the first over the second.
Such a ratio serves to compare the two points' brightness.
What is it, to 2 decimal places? 1.04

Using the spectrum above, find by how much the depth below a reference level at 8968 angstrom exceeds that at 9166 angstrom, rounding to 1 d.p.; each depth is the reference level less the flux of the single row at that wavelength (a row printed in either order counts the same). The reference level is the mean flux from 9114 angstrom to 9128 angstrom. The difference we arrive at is -4.4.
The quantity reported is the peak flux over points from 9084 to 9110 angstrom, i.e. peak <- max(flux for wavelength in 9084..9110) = 43.39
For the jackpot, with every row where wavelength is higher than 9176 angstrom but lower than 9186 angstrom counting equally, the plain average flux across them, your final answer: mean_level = 38.9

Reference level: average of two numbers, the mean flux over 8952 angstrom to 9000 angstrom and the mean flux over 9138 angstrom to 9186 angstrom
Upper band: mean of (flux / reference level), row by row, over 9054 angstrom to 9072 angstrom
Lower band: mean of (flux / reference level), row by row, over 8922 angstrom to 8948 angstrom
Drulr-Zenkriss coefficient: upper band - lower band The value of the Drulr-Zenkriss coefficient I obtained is 0.32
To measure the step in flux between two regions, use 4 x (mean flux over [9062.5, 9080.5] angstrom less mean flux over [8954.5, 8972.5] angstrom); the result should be 53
